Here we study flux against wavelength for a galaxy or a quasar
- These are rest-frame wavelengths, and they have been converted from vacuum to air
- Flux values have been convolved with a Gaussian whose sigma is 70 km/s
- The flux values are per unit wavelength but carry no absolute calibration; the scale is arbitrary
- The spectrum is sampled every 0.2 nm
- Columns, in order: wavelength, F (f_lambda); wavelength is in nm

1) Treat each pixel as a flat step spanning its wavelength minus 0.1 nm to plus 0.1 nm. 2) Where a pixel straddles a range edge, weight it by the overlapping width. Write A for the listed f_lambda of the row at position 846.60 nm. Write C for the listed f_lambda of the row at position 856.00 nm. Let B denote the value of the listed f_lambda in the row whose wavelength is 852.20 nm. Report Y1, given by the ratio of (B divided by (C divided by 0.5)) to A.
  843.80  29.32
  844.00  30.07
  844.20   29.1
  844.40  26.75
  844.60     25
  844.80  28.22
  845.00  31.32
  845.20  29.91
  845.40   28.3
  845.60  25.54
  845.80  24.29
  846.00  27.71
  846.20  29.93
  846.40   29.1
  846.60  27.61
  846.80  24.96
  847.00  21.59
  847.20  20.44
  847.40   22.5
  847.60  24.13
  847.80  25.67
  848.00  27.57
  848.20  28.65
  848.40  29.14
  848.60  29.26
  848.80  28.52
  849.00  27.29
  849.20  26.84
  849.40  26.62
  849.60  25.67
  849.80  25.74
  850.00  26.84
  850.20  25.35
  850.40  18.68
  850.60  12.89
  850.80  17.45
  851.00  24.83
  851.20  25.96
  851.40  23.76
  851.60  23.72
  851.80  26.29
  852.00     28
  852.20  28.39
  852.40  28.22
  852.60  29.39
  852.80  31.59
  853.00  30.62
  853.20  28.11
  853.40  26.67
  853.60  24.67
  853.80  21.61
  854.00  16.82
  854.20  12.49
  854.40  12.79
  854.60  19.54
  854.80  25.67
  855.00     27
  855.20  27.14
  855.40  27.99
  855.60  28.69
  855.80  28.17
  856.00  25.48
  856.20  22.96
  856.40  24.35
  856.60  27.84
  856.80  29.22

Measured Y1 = 0.020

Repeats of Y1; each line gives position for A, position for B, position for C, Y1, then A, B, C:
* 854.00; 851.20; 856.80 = 0.026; 16.82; 25.96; 29.22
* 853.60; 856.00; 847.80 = 0.020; 24.67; 25.48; 25.67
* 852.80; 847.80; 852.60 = 0.014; 31.59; 25.67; 29.39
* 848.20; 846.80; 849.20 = 0.016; 28.65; 24.96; 26.84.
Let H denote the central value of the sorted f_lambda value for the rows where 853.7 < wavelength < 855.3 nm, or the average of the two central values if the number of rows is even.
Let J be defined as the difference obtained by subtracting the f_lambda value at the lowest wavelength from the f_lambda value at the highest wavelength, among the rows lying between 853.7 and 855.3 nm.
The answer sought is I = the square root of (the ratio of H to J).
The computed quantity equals 1.93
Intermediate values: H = 20.6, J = 5.5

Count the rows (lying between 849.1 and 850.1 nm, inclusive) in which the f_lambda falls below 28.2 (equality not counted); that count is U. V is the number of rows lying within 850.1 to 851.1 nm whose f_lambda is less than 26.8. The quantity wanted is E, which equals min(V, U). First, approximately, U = 5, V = 5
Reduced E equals 5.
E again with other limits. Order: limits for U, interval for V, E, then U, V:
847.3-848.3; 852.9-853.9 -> 3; 4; 3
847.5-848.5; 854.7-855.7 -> 1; 3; 1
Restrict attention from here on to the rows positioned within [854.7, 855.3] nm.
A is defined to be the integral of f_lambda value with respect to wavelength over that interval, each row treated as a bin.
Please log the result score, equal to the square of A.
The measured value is 255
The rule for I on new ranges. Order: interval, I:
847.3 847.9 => 2.76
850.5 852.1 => 1.27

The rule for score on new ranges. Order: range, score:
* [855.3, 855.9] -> 288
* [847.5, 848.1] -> 239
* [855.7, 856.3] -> 235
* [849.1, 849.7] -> 250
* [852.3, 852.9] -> 318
